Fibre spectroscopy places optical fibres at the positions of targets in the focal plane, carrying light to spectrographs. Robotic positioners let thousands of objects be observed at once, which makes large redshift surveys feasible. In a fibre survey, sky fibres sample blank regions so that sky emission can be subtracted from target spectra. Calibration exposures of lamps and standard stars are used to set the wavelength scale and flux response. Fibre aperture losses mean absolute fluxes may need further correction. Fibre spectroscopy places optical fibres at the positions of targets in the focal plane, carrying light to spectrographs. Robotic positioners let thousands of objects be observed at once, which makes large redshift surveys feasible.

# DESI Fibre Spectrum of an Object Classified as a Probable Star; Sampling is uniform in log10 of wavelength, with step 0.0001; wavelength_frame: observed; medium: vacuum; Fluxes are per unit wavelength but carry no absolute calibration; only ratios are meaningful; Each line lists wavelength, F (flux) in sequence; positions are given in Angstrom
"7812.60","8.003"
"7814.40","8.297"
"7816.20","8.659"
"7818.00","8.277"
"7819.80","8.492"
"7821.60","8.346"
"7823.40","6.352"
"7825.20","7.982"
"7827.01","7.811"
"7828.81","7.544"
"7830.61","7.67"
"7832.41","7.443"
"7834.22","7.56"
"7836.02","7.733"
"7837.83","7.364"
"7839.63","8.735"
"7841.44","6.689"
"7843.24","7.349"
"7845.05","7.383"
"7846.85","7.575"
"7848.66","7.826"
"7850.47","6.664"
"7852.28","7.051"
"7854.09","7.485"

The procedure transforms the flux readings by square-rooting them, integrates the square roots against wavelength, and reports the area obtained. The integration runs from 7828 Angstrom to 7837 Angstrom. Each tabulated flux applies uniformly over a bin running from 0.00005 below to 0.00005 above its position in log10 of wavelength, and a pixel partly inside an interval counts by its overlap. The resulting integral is 24.8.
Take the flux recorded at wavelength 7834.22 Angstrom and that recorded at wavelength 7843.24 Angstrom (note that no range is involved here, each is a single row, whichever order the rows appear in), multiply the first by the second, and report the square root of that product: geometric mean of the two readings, 7.45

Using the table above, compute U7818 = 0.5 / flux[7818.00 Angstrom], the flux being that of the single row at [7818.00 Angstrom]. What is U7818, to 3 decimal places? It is 0.060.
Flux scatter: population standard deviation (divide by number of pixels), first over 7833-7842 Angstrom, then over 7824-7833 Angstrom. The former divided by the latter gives 3.5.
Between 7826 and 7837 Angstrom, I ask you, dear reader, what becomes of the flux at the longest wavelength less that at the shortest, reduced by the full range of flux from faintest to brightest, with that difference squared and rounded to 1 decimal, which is 0.2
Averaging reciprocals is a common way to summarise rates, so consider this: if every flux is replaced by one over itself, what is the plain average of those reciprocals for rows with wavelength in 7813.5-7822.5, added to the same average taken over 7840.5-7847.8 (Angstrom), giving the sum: 0.257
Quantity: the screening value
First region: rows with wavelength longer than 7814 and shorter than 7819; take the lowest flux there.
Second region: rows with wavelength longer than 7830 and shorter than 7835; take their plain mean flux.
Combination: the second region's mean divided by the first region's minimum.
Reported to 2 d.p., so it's 0.91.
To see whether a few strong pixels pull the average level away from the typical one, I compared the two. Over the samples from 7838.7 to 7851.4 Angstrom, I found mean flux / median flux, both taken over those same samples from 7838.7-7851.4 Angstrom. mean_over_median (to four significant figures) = 1.010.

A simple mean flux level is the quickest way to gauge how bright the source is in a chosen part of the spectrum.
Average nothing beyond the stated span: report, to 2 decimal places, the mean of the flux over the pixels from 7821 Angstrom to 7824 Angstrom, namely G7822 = 7.35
